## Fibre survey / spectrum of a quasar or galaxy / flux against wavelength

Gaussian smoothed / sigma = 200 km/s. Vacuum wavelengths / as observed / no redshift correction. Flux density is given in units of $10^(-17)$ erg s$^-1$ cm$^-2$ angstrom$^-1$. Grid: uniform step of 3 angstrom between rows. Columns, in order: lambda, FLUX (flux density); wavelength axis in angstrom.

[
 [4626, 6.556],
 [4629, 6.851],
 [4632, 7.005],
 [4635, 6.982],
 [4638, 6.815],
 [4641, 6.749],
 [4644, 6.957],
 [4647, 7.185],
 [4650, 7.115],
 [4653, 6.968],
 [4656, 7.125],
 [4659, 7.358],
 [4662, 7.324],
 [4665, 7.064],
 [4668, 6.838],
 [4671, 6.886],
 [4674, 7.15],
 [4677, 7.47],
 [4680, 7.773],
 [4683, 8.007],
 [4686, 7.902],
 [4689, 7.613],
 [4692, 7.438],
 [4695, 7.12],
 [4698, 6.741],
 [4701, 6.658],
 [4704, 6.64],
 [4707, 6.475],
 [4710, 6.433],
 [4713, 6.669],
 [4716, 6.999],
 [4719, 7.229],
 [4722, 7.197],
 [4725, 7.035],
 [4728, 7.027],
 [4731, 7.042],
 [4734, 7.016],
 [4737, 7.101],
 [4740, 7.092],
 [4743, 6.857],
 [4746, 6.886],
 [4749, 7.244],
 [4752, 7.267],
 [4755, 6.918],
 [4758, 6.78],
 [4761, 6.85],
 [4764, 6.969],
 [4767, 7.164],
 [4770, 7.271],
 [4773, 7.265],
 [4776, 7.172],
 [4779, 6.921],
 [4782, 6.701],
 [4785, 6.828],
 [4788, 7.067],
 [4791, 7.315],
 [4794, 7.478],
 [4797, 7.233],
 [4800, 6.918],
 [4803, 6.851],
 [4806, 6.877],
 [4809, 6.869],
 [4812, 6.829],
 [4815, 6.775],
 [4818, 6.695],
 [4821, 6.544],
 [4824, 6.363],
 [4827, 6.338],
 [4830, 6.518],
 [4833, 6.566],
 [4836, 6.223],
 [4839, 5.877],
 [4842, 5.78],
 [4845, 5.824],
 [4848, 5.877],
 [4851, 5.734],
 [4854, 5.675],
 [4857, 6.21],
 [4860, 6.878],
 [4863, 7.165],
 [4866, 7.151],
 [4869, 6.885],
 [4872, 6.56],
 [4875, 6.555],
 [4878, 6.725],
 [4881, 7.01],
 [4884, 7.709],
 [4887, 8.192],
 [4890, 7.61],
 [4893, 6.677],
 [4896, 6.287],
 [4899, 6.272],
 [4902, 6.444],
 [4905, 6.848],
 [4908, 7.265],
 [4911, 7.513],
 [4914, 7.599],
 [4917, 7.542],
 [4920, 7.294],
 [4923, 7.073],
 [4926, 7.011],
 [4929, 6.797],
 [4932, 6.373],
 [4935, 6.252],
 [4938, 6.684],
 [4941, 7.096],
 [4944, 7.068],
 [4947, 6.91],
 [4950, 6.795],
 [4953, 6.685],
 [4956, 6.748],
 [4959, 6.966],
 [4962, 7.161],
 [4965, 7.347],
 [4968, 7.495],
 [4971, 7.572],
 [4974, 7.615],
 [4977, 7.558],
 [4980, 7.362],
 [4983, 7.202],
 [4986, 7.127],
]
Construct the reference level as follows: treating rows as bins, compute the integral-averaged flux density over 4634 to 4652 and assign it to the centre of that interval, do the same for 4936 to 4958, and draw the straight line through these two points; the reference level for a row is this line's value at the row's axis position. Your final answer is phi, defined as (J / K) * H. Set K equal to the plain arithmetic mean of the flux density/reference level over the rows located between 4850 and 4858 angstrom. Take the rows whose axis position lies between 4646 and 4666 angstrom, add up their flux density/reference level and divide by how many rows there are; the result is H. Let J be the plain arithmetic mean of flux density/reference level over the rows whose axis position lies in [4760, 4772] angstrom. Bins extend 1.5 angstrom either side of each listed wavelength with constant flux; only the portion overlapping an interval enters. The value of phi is 1.23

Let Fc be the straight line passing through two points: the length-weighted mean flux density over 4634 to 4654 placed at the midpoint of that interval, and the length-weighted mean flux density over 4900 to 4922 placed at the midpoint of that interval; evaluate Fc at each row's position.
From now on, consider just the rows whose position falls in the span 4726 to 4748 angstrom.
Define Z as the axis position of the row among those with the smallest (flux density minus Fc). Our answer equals 4743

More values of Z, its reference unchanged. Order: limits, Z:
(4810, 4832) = 4827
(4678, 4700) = 4698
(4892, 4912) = 4899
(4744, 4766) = 4758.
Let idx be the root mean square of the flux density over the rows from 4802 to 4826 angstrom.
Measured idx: 6.7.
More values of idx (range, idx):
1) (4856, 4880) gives 6.8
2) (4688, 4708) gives 7.0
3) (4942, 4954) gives 6.9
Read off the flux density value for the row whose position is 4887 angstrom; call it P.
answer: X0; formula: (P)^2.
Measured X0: 67.1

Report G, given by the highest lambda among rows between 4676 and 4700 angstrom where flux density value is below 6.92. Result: 4698 angstrom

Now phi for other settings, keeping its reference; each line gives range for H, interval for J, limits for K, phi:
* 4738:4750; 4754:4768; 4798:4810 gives 1.02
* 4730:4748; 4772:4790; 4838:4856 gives 1.21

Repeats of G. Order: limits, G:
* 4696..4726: 4713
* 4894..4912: 4905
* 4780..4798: 4785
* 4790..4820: 4818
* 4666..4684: 4671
